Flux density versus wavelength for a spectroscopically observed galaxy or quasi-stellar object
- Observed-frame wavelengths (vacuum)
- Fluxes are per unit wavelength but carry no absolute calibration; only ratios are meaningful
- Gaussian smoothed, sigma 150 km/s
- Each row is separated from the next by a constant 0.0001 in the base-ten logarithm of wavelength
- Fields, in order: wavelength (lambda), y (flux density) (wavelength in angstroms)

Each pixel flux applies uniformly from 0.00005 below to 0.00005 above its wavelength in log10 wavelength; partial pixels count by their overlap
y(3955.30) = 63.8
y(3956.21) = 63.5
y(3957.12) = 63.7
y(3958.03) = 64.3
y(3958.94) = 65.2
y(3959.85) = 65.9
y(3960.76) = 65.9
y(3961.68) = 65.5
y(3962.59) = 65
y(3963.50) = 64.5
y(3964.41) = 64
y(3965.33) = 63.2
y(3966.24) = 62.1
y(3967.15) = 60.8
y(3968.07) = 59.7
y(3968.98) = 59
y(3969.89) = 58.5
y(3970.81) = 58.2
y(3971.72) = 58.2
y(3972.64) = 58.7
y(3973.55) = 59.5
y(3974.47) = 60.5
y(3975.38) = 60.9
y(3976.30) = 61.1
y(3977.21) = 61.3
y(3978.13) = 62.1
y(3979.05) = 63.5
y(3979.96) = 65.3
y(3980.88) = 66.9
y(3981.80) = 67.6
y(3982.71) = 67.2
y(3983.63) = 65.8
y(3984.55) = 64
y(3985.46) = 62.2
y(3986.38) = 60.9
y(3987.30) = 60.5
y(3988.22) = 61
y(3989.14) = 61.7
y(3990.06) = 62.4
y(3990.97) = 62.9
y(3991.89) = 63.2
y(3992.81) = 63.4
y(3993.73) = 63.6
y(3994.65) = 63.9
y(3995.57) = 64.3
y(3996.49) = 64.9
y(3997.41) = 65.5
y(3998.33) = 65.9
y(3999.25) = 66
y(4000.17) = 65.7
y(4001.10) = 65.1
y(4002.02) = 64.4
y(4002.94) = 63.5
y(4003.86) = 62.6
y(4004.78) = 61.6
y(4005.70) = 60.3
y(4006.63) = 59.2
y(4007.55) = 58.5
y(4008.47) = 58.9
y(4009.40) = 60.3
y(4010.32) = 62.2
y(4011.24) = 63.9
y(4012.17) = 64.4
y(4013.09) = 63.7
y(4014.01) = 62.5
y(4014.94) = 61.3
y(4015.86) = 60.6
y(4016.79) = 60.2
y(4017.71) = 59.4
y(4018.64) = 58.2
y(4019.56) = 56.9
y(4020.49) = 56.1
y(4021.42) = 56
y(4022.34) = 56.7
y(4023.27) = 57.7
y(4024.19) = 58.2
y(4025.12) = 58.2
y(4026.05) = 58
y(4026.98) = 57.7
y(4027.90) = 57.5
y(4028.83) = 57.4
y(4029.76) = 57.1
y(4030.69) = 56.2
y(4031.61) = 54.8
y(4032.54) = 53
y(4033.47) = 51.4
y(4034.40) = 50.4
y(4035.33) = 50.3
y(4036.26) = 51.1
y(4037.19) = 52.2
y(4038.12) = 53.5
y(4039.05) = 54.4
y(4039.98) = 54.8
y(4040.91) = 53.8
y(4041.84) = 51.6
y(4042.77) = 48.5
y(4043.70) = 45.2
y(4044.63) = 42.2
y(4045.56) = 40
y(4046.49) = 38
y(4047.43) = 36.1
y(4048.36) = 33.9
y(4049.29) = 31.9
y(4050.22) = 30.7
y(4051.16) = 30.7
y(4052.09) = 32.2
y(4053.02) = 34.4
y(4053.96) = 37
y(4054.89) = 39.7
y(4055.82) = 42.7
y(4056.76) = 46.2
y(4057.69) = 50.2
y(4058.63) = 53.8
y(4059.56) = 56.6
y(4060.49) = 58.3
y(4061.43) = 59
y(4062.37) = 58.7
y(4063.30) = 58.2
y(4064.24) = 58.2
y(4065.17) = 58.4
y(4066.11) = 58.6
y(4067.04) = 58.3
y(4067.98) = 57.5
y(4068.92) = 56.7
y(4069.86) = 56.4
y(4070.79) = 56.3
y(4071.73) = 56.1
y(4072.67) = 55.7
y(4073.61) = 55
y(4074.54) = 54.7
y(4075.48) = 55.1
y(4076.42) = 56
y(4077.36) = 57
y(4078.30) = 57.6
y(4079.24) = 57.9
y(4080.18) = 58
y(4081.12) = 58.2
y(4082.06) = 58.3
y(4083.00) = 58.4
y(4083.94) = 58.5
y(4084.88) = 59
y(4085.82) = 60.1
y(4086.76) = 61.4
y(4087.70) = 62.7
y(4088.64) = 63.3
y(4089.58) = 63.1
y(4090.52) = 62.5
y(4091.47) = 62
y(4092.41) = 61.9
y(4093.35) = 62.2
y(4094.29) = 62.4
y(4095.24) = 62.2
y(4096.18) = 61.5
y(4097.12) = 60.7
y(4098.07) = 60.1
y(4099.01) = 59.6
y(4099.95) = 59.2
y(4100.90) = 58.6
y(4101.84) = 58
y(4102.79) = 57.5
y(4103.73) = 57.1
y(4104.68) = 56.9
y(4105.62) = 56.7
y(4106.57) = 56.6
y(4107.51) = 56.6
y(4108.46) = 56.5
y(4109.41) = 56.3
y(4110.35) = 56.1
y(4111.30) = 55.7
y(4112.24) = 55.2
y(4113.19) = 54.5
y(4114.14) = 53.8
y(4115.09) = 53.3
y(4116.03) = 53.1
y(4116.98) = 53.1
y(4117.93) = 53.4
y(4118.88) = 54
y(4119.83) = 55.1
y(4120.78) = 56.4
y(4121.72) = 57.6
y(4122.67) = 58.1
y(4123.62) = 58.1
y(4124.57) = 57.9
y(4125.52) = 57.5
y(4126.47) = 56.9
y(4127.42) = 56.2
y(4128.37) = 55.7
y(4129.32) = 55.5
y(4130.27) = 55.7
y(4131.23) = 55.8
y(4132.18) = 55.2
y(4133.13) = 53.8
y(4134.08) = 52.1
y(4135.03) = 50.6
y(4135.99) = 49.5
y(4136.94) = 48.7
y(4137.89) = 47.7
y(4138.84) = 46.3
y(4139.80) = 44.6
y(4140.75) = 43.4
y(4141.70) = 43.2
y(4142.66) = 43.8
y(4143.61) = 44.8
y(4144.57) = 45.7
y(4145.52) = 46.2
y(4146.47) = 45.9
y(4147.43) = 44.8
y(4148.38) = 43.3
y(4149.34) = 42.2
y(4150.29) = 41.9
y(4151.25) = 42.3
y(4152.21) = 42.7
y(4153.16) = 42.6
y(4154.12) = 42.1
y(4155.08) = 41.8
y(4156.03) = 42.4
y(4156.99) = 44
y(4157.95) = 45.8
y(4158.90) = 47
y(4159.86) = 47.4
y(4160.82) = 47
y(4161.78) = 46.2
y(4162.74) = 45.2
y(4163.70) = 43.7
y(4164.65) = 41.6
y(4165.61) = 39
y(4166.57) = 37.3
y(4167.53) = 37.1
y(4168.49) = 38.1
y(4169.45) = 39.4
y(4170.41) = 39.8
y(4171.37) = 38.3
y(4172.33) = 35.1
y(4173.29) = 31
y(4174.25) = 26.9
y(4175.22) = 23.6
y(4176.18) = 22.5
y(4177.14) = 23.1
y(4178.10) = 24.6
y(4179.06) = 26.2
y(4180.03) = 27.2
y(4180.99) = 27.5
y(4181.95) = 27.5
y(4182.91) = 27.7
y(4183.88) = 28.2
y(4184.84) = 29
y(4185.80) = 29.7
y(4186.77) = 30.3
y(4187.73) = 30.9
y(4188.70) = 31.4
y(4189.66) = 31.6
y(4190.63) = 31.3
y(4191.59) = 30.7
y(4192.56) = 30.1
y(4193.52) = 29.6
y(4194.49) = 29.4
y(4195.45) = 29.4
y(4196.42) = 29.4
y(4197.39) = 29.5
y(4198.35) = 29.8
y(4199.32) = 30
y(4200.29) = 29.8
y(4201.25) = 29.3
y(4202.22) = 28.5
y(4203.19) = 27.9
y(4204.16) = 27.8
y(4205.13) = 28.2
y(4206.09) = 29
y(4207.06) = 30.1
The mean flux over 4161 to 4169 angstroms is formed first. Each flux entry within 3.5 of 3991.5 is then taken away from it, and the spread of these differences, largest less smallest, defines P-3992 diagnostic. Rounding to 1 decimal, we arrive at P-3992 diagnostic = 2.9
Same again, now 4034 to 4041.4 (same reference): 4.5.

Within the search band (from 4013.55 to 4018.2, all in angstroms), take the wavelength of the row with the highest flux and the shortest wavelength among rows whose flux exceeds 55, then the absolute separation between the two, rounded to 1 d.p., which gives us 0.0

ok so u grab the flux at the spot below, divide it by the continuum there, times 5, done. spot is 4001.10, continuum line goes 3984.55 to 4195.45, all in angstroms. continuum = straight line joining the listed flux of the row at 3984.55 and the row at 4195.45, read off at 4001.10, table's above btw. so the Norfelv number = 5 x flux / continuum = 5.3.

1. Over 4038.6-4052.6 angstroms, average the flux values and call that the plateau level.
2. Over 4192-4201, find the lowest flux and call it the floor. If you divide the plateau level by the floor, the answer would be 1.41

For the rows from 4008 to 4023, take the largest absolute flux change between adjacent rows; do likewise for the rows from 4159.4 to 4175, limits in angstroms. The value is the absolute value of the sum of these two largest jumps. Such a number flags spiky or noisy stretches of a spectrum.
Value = 6.0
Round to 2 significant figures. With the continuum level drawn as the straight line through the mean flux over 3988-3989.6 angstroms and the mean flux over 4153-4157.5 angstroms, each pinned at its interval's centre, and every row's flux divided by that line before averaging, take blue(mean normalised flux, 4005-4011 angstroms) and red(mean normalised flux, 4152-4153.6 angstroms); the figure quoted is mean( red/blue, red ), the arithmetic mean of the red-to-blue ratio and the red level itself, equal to 0.99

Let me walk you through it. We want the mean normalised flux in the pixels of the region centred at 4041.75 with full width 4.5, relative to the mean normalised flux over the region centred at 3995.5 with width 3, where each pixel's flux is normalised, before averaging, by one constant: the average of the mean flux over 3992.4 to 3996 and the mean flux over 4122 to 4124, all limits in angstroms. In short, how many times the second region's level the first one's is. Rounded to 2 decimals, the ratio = 0.79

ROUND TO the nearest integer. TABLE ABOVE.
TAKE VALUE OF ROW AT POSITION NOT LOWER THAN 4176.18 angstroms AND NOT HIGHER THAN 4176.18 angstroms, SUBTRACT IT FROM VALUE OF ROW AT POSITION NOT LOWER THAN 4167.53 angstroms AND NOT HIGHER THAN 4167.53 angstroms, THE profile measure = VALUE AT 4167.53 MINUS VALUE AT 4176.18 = 15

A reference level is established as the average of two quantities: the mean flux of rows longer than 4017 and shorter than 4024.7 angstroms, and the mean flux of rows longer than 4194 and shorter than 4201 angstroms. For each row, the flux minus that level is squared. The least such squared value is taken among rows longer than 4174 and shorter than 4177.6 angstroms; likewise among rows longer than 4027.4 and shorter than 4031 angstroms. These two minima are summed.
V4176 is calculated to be 437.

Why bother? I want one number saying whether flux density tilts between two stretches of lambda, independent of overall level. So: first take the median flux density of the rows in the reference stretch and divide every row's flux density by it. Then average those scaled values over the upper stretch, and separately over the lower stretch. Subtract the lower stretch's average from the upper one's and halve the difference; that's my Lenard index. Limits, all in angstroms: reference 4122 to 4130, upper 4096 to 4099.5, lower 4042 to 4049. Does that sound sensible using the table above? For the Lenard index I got 0.17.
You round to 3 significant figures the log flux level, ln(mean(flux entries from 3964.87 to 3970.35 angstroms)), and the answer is 4.10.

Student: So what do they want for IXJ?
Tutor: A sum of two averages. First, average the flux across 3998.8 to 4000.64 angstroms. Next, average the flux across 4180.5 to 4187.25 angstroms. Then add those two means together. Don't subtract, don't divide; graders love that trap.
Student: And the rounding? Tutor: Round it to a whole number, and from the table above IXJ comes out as 94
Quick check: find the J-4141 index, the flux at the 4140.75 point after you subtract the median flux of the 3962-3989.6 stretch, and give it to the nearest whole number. -18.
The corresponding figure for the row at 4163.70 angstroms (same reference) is -18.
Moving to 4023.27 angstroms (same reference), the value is -4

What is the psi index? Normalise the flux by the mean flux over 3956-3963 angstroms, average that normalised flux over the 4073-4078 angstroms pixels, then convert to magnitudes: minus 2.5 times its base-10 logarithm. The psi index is 0.17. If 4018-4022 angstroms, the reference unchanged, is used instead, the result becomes 0.14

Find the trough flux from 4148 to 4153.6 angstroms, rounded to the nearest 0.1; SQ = 41.9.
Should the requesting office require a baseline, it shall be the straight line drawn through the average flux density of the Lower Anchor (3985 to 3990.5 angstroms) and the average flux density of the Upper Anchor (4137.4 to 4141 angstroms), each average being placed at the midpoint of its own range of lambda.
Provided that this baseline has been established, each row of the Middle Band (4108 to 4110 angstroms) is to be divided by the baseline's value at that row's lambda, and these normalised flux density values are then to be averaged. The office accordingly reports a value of 1.16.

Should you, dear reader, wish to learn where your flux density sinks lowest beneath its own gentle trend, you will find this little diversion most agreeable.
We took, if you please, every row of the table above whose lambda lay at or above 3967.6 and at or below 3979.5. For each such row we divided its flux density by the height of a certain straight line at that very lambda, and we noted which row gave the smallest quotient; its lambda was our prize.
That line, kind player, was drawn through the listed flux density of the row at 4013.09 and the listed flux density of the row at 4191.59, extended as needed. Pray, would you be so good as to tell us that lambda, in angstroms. 3970.81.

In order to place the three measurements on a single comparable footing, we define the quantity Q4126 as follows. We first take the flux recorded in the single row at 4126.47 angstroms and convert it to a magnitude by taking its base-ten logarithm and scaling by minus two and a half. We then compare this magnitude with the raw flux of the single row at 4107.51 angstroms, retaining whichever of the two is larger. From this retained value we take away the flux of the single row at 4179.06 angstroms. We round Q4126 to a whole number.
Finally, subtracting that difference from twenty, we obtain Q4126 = -10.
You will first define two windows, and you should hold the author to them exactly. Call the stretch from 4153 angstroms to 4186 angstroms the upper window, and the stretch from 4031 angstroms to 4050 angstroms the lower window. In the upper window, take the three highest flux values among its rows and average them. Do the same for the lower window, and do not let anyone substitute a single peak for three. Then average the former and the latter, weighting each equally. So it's 51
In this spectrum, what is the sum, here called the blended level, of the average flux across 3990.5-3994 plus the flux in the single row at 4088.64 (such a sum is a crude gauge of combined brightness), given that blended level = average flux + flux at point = 127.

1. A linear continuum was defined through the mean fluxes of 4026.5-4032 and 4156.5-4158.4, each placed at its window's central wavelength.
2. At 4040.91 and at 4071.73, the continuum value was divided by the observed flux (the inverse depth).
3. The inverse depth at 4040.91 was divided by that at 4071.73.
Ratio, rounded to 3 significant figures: 1.10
